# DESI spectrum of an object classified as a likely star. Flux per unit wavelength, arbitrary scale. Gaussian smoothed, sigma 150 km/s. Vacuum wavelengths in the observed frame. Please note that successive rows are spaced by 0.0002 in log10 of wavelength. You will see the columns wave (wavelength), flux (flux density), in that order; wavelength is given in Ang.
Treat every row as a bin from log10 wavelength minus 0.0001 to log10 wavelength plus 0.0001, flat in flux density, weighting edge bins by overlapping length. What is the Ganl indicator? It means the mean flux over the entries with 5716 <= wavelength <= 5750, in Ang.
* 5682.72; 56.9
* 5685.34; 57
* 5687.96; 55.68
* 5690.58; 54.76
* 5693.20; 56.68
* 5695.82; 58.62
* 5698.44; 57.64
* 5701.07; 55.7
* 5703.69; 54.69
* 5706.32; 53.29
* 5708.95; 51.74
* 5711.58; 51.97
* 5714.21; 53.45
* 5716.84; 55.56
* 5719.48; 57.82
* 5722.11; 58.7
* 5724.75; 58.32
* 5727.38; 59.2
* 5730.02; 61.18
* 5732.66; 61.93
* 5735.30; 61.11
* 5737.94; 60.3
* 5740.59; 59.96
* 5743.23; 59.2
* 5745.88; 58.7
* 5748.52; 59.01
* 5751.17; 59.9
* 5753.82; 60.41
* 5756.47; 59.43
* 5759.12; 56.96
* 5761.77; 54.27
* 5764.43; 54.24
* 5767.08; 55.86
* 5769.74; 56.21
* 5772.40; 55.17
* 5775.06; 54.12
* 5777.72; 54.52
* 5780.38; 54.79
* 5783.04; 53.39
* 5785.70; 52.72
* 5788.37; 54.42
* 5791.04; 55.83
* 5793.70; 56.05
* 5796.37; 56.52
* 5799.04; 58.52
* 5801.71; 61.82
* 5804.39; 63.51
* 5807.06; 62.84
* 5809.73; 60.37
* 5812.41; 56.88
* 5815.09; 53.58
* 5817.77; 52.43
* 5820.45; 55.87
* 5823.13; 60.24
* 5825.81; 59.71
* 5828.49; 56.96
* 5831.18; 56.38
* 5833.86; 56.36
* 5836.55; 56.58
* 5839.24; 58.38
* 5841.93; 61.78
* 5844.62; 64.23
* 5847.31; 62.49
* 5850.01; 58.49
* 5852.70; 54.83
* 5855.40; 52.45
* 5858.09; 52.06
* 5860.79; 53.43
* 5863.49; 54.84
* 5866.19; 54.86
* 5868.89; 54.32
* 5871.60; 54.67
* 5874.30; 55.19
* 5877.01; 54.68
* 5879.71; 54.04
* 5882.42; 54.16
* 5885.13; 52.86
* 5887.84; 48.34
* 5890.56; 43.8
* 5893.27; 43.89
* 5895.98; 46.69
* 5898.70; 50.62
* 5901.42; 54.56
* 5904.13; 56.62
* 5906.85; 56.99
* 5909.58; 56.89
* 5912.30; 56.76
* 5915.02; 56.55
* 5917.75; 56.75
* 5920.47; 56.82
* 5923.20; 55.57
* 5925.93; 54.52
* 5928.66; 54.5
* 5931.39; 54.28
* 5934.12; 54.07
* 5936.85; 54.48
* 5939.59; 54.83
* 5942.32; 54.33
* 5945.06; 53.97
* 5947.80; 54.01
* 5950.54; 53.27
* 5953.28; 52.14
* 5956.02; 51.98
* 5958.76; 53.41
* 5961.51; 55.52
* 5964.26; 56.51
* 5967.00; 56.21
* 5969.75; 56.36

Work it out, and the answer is 59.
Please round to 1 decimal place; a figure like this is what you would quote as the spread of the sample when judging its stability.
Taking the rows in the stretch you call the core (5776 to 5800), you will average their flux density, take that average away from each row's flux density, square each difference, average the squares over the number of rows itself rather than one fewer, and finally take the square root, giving 1.7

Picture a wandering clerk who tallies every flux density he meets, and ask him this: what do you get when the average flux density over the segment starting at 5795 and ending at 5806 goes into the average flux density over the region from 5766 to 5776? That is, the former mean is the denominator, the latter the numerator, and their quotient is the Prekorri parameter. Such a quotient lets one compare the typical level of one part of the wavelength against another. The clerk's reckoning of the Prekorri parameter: 0.92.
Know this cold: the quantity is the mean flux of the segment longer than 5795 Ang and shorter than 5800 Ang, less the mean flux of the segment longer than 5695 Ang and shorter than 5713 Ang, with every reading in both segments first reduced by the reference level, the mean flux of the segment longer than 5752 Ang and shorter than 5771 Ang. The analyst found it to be 3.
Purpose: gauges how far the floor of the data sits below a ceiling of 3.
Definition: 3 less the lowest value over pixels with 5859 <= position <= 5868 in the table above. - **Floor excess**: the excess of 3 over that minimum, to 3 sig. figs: -50.4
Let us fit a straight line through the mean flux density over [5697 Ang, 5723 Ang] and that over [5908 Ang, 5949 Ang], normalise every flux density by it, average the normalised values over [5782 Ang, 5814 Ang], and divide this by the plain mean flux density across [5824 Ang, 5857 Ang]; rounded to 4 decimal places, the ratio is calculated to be 0.0180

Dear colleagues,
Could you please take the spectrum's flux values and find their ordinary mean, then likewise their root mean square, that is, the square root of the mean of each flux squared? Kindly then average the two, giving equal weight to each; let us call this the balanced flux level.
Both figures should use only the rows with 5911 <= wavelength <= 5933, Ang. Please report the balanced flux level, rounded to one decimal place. 55.7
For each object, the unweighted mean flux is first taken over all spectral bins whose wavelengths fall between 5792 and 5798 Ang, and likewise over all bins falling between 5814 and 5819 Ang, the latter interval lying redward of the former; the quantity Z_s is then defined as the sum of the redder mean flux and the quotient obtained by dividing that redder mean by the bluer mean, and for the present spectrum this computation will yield 53.9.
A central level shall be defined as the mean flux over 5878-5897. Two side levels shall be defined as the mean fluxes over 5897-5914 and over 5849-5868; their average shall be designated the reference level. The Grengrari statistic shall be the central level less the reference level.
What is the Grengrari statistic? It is -6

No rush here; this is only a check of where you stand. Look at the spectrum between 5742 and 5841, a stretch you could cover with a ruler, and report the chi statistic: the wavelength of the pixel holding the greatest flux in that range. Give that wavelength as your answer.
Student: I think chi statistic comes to 5804.39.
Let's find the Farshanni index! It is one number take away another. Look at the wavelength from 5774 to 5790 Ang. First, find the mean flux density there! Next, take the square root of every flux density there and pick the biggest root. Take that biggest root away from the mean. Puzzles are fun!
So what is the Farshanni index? 47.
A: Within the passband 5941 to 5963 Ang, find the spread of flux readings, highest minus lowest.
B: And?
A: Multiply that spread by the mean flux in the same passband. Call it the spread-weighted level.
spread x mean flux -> 190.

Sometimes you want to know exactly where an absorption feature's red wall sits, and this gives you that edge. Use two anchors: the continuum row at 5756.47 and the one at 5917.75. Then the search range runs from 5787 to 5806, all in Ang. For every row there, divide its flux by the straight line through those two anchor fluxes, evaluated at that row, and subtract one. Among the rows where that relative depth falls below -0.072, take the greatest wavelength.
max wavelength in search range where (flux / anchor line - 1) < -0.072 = 5788.37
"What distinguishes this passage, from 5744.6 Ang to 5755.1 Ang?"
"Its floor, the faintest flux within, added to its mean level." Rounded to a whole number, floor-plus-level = 118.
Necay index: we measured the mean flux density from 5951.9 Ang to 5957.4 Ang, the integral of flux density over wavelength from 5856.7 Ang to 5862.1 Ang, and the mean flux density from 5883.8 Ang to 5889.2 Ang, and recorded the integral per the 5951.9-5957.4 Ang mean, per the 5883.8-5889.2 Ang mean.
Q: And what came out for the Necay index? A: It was 0.108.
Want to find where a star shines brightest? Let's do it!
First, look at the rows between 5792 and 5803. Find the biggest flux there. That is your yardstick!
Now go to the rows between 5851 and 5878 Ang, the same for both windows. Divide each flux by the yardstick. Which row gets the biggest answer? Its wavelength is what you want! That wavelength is 5874.30 Ang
